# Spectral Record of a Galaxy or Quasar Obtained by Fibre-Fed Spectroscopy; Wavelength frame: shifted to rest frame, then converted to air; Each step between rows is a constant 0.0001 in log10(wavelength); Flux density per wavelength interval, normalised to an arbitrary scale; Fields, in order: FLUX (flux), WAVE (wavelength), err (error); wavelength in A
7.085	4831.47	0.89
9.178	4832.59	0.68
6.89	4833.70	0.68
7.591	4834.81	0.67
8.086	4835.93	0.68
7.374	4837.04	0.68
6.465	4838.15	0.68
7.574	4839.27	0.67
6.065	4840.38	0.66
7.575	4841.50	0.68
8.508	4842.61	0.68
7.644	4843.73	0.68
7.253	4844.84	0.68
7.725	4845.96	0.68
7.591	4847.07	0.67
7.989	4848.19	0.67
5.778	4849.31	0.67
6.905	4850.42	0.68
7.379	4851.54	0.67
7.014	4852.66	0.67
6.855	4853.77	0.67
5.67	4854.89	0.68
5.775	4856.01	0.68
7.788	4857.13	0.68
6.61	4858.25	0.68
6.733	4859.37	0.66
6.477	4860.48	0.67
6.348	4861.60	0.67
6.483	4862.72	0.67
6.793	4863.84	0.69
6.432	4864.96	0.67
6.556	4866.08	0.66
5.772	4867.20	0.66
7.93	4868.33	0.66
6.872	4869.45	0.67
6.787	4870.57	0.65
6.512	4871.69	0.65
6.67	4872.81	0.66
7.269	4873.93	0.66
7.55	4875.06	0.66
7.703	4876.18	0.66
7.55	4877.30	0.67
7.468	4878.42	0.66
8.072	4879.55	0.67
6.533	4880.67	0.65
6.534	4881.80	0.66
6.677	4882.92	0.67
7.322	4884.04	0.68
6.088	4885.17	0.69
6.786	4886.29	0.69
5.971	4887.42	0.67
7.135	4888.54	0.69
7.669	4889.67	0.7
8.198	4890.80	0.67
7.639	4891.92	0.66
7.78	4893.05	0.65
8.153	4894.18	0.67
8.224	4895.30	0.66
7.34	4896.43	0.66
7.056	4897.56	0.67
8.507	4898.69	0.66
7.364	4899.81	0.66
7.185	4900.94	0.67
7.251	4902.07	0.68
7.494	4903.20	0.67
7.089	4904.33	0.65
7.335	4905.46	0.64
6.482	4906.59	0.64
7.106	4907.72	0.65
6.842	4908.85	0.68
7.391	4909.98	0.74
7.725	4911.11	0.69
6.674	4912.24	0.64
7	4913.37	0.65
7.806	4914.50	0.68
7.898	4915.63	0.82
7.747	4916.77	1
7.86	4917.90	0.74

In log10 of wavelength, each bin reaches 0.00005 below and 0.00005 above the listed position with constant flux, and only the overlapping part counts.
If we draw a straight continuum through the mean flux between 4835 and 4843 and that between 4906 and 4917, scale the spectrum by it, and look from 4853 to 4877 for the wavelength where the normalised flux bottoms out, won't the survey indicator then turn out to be 4854.89 A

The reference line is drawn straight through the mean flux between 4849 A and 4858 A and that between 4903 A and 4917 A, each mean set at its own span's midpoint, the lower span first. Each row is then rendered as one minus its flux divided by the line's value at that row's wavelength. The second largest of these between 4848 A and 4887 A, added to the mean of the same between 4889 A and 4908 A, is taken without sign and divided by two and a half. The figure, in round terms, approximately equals 0.039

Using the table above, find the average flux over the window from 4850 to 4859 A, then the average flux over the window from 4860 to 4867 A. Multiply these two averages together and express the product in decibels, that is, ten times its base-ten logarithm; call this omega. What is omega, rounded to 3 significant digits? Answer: 16.4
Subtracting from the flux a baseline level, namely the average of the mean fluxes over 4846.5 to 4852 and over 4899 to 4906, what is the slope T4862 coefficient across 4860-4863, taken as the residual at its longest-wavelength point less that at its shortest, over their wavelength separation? 0.0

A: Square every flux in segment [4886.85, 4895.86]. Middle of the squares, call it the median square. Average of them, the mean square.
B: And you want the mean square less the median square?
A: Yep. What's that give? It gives -1.5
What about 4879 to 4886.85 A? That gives 2.8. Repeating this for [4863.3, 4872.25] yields 0.8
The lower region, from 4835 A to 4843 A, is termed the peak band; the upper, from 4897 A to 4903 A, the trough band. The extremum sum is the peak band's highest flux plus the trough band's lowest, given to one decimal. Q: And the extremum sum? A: 15.6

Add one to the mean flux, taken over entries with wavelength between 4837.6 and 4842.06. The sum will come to 7.92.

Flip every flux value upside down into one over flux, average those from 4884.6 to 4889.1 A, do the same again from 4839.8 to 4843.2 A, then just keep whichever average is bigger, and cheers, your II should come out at 0.1548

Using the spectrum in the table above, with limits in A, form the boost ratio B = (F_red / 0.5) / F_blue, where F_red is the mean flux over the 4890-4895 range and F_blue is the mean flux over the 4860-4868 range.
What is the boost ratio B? 2.5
